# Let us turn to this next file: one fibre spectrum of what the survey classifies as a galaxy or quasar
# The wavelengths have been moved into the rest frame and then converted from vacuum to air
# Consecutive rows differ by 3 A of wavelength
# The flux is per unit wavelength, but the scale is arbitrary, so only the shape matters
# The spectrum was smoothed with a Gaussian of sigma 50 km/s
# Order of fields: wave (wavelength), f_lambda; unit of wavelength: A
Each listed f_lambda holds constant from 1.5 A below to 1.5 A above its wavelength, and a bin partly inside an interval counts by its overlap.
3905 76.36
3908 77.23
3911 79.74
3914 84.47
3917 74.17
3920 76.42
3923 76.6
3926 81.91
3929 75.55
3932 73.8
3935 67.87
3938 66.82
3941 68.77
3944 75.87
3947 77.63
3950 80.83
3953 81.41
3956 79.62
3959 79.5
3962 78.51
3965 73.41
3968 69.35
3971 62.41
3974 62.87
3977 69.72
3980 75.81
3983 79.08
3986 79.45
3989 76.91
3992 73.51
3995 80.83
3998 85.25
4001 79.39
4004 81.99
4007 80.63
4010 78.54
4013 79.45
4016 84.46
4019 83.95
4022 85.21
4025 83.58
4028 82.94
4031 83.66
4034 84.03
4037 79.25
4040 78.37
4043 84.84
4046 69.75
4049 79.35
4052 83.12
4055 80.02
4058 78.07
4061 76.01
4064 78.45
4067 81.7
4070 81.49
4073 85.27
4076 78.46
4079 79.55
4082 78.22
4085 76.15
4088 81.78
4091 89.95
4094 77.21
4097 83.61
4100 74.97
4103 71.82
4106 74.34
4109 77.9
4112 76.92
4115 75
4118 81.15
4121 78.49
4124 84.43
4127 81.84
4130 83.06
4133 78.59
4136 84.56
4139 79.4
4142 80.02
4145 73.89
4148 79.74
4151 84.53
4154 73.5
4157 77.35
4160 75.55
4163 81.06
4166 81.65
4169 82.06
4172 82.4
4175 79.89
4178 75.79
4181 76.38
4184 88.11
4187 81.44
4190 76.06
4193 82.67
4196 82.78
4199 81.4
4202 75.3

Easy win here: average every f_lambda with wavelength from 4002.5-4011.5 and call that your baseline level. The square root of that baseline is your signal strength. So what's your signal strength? 8.97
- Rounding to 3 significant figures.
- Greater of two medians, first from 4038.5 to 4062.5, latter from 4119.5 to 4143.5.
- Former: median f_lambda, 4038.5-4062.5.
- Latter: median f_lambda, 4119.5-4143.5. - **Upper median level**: 80.9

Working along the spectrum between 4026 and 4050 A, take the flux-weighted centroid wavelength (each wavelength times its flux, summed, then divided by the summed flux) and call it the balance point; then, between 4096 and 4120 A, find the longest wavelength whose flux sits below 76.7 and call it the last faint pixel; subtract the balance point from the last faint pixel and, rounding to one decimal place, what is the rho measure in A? 76.7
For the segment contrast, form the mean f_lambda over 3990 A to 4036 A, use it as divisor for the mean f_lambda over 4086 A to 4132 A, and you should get 0.97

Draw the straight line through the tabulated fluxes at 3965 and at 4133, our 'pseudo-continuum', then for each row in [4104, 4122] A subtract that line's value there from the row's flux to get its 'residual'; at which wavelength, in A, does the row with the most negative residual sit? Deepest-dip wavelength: 4106 A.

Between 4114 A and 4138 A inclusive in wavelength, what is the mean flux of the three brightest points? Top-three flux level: 84.0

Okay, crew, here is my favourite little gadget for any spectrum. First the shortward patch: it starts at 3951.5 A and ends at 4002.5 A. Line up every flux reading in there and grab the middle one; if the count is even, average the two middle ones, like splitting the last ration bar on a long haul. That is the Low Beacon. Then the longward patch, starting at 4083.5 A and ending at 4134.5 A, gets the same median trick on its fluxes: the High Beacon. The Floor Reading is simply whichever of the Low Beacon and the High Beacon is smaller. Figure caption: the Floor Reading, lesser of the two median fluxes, 78.5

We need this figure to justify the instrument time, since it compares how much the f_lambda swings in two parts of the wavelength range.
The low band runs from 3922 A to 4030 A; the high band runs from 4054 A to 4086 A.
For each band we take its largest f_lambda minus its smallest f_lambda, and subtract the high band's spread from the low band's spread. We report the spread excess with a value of 14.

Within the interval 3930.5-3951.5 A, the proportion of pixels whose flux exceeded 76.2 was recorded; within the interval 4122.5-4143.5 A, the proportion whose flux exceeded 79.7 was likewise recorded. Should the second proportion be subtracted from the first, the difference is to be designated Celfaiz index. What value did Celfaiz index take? -0.4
